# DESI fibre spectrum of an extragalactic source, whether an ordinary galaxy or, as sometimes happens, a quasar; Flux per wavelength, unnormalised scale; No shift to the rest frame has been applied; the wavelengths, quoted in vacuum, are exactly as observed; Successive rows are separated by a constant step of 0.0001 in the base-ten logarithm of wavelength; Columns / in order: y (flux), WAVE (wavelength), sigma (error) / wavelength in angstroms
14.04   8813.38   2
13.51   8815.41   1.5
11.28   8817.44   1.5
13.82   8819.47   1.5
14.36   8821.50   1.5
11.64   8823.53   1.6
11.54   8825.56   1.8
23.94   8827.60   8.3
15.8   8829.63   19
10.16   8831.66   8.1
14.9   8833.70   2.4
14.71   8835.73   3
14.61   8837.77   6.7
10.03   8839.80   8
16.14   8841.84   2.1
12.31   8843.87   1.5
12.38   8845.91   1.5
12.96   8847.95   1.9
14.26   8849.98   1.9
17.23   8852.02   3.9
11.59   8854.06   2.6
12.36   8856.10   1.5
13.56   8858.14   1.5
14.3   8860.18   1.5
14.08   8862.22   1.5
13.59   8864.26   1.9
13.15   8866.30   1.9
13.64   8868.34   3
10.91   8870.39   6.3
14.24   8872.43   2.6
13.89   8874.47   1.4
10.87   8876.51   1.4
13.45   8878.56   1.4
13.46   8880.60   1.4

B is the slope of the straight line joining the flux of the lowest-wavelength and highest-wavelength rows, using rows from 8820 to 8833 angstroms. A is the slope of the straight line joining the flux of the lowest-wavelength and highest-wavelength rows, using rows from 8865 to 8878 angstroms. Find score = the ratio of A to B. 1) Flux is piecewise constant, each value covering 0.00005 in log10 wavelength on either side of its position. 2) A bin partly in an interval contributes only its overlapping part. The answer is 1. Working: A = -0.22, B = -0.4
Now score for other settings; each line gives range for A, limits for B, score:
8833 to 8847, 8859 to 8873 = 42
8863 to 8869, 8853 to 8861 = 0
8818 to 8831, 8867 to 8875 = 5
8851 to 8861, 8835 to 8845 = 1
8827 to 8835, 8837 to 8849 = 9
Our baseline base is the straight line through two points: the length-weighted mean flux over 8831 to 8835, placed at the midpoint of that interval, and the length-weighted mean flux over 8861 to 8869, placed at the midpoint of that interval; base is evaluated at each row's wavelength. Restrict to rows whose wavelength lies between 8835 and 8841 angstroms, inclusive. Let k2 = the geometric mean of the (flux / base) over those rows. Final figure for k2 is 0.99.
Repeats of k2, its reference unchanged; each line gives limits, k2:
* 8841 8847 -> 1.03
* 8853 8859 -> 0.93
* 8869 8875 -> 0.94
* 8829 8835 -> 1.04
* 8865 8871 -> 0.91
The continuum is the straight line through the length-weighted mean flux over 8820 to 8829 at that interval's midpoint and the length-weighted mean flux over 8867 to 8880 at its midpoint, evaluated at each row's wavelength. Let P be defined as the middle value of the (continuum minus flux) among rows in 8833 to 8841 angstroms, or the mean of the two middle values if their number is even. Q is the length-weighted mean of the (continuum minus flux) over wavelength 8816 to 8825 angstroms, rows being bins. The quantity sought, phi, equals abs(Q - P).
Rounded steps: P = 0.0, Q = 2.76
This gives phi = 2.7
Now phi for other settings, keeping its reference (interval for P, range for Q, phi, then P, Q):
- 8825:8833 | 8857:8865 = 1.9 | 1.5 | -0.38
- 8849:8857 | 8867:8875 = 0.7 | 0.6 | -0.14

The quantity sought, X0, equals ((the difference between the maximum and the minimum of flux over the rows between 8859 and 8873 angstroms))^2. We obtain 11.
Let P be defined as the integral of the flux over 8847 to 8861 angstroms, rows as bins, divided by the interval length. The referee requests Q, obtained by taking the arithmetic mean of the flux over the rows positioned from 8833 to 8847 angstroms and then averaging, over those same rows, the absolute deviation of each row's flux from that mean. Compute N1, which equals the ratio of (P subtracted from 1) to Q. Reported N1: -7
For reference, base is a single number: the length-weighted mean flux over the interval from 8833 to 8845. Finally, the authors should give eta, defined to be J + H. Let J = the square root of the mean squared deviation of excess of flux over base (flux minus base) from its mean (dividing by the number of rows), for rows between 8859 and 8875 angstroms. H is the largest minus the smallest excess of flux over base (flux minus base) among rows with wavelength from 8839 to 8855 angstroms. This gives 8.2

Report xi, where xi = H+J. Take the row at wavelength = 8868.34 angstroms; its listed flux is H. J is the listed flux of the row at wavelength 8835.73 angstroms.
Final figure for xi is 28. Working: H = 13.64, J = 14.71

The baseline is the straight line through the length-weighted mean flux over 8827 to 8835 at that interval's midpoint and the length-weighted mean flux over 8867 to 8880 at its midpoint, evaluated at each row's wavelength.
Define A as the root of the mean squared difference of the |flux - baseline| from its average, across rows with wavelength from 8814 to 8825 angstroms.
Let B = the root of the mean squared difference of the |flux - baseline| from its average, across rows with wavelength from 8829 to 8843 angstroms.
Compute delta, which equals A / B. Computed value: 0.6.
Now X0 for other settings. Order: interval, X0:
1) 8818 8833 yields 190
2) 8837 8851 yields 37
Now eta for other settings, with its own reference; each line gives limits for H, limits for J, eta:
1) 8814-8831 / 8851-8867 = 14.2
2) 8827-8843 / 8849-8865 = 15.5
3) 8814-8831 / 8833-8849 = 14.5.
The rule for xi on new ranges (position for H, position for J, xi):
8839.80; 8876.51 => 21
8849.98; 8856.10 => 27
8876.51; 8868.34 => 25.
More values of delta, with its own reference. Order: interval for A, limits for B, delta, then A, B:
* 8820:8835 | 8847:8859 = 2.6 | 2.6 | 1.02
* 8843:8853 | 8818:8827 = 0.8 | 1.0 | 1.14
